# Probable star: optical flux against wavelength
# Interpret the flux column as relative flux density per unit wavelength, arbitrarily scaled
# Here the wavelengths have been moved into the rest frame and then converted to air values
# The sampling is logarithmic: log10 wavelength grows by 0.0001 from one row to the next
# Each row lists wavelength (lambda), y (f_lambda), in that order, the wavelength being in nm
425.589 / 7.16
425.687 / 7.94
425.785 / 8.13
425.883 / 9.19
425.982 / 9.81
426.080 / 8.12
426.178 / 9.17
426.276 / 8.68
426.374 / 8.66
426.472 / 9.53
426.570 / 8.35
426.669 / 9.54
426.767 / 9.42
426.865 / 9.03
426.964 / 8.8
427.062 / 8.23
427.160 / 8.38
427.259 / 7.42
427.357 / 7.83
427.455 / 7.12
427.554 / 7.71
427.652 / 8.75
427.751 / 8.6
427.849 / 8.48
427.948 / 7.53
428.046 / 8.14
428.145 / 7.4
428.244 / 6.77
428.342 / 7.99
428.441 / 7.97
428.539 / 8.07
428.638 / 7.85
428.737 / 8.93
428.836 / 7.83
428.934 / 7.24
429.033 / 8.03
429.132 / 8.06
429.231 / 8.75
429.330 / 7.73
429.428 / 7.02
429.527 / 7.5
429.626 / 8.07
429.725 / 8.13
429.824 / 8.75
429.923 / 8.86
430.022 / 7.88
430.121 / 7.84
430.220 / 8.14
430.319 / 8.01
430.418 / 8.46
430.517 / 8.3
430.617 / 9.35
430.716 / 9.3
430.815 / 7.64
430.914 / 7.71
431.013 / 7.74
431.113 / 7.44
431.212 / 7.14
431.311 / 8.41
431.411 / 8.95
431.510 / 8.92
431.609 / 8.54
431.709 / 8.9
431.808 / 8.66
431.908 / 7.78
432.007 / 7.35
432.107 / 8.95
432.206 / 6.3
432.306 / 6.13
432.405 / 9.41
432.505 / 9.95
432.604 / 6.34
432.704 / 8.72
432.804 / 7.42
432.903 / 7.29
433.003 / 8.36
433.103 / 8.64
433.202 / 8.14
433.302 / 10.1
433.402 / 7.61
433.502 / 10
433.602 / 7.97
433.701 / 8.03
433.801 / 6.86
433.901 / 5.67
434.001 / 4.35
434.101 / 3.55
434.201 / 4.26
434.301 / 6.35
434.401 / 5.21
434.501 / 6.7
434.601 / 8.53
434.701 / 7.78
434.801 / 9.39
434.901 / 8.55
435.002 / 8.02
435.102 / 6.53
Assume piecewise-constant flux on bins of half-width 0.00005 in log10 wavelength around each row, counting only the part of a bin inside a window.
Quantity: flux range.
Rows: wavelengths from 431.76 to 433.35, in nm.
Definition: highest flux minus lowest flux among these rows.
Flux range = 4.0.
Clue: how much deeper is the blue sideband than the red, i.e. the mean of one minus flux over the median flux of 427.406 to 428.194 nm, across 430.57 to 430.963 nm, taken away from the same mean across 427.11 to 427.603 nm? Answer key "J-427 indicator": 0.10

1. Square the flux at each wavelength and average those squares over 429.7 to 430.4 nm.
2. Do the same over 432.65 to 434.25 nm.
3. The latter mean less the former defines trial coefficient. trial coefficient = -11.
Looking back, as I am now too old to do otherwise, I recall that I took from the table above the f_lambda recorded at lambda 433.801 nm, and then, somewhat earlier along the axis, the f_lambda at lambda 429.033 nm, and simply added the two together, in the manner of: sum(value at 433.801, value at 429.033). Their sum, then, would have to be 14.9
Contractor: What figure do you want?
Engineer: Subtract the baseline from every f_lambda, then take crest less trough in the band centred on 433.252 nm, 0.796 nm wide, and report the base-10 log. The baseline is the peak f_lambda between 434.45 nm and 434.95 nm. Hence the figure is 0.4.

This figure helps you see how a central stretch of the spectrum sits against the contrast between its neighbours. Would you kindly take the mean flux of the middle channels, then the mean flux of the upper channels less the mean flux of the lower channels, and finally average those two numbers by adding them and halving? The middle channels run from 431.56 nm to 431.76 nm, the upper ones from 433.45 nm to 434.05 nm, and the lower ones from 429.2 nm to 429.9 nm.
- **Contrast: 3.9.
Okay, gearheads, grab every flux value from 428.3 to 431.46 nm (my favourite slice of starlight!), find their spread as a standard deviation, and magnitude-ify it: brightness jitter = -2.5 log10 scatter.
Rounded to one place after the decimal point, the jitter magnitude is 0.6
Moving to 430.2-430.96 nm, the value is 0.5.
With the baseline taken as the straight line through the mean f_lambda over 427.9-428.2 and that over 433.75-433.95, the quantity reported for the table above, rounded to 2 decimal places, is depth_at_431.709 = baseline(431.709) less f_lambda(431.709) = -2.11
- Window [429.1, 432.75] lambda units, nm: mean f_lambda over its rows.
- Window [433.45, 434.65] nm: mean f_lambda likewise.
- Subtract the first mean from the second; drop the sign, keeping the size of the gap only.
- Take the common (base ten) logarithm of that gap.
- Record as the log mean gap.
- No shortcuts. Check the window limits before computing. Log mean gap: 0.2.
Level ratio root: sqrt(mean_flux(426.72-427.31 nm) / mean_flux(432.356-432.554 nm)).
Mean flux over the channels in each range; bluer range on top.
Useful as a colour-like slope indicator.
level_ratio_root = 0.94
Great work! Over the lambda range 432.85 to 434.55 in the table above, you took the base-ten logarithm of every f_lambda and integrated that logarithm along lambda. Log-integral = 1.41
